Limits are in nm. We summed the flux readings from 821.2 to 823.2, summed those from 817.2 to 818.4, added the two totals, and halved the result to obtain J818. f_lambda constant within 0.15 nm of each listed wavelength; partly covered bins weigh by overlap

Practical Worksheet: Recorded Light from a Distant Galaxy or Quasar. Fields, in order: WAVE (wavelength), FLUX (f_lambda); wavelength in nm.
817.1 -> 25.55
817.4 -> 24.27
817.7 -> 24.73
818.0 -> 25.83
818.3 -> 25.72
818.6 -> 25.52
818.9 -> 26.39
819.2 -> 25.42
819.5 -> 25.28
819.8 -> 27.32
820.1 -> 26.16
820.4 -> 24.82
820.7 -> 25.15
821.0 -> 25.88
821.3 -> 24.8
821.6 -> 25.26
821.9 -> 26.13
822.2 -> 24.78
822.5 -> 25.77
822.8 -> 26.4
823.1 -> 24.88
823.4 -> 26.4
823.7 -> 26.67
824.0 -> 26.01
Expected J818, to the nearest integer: 139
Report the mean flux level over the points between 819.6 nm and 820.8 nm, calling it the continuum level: 25.9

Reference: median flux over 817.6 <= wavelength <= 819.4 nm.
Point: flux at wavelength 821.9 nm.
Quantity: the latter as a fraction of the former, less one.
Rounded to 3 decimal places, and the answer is 0.020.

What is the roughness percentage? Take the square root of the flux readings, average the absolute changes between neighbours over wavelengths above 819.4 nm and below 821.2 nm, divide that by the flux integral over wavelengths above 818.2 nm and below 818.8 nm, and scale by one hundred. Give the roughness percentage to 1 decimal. 0.7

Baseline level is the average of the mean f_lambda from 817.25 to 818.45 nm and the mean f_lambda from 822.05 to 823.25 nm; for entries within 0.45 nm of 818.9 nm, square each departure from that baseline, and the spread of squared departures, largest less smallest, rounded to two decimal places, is 1.18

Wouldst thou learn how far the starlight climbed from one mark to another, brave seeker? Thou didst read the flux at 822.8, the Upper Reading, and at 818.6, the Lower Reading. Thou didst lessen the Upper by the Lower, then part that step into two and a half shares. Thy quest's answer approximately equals 0.35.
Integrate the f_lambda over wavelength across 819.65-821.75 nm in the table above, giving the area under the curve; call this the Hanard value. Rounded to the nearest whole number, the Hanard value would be 54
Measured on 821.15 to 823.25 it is 53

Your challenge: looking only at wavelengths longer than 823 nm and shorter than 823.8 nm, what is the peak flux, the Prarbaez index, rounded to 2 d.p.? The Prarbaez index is 26.67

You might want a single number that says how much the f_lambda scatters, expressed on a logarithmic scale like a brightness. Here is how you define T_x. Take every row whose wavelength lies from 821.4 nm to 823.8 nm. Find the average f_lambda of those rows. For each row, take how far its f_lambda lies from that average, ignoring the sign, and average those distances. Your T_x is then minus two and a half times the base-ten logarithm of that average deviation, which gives 0.53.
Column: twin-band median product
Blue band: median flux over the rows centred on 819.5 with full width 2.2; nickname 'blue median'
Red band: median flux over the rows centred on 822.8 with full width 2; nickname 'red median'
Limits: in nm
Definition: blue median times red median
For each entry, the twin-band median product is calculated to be 667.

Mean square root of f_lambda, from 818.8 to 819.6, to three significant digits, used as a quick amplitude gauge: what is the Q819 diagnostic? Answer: 5.07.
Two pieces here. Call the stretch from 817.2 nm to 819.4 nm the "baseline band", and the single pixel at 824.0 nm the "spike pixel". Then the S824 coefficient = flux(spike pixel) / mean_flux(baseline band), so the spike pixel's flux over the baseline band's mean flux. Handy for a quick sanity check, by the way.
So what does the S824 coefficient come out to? 1.02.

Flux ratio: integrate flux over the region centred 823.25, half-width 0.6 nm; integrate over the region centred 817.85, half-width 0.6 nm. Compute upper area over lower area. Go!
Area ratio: 1.04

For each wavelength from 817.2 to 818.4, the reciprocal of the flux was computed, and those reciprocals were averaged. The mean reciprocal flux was 0.0398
